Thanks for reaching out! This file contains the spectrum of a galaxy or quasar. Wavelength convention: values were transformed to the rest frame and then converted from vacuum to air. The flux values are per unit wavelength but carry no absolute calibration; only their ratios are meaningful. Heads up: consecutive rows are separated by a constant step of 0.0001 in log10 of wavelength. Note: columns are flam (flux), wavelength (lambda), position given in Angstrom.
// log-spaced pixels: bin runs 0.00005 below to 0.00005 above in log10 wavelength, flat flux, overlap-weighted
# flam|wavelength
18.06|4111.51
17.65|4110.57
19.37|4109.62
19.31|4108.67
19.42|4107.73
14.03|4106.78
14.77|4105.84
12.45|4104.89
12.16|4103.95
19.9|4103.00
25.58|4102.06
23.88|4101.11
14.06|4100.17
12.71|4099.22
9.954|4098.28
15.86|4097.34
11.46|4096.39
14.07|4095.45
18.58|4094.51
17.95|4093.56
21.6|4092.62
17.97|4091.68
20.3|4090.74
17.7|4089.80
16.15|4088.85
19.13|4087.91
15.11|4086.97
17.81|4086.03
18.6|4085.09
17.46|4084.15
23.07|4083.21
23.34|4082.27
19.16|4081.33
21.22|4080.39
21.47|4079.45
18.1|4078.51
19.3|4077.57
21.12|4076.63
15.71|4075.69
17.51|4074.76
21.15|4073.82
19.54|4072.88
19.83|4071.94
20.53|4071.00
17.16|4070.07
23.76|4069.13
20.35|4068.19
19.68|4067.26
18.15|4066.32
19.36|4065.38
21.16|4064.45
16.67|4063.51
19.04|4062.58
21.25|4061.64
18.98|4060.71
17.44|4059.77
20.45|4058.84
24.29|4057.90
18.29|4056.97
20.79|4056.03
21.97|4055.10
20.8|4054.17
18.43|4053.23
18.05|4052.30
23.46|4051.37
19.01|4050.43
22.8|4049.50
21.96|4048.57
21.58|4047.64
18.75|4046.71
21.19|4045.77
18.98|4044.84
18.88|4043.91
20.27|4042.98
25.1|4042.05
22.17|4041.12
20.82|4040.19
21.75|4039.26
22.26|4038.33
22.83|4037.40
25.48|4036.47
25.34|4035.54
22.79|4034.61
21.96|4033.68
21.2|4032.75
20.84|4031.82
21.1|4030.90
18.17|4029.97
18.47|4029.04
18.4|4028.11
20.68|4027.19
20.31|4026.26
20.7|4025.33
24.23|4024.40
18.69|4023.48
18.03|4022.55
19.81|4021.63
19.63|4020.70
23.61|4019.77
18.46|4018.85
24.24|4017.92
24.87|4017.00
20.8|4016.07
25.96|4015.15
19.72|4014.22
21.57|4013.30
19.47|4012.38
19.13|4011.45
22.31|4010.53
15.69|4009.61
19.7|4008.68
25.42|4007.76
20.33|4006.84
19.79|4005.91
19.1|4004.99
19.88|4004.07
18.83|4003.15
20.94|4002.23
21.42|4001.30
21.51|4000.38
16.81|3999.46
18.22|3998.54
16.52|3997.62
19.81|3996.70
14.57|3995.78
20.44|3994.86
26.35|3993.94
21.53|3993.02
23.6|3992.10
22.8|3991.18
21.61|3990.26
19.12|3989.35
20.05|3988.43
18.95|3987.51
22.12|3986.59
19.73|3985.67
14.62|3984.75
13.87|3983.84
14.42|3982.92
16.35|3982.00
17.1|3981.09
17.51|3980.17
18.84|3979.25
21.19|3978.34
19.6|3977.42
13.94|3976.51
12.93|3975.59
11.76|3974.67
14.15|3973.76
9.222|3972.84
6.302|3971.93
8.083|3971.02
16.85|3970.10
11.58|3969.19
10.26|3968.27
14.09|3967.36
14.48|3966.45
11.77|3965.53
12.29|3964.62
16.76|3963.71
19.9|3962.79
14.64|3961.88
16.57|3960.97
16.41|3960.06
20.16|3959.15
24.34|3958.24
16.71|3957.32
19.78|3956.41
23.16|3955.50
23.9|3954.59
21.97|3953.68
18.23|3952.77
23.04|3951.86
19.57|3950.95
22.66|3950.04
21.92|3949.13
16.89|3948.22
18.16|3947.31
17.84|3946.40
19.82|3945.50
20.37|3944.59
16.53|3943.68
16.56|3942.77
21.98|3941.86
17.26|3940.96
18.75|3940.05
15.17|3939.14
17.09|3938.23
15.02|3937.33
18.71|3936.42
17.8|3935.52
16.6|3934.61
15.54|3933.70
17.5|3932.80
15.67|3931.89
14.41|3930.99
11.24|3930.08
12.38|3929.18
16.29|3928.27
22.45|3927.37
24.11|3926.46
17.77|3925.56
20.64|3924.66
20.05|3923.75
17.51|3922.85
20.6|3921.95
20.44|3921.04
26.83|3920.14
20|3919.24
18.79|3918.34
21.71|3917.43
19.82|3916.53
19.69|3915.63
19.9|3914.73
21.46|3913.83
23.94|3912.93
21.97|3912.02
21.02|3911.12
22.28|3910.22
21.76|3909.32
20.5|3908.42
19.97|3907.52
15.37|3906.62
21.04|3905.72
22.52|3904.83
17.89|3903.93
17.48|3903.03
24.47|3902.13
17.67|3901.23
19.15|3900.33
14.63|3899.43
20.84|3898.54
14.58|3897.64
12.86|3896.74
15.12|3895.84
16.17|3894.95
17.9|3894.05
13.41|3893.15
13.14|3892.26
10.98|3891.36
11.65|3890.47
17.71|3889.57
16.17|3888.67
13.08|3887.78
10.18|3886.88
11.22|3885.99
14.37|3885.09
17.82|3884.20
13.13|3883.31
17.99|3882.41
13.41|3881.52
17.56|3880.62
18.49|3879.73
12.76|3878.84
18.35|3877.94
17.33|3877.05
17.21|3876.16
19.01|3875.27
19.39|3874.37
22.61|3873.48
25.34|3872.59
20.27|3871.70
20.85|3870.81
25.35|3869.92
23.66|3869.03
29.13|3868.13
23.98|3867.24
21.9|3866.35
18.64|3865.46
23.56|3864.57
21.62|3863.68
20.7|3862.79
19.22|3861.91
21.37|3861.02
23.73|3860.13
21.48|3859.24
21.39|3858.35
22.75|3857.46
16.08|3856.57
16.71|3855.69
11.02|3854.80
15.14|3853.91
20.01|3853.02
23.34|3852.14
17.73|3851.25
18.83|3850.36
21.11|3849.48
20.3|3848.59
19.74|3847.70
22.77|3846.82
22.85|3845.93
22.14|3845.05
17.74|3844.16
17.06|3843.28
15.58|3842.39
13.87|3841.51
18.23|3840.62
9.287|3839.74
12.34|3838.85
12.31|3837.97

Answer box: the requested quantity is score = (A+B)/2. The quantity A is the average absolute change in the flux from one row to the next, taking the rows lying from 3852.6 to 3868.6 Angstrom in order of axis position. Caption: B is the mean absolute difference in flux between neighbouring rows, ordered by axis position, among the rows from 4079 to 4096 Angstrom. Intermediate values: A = 2.9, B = 2.52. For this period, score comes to 2.73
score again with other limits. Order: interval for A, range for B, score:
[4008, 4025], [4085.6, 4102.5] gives 3.37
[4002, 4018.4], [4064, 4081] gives 2.61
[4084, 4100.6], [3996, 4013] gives 2.63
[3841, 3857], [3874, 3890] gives 2.65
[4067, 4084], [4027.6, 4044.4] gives 1.88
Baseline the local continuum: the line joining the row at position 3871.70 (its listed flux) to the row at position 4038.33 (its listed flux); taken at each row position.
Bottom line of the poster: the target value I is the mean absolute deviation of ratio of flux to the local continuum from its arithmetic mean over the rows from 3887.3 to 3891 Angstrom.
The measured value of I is 0.112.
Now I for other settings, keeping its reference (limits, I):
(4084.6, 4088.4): 0.056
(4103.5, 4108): 0.087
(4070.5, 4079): 0.062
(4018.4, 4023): 0.067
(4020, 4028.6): 0.057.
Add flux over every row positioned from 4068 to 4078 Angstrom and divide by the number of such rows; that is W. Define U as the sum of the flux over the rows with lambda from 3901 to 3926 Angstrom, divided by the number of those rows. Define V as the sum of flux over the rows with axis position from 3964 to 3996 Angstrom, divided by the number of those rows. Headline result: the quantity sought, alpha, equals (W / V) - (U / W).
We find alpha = 0.16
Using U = 20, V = 16.3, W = 19.6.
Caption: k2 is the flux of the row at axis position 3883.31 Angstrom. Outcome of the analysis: 13.13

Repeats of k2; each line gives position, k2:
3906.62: 15.37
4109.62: 19.37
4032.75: 21.2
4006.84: 20.33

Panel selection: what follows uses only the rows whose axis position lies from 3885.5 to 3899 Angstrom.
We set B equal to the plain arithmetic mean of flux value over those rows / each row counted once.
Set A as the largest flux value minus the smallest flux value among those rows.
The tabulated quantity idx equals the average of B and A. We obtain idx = 12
